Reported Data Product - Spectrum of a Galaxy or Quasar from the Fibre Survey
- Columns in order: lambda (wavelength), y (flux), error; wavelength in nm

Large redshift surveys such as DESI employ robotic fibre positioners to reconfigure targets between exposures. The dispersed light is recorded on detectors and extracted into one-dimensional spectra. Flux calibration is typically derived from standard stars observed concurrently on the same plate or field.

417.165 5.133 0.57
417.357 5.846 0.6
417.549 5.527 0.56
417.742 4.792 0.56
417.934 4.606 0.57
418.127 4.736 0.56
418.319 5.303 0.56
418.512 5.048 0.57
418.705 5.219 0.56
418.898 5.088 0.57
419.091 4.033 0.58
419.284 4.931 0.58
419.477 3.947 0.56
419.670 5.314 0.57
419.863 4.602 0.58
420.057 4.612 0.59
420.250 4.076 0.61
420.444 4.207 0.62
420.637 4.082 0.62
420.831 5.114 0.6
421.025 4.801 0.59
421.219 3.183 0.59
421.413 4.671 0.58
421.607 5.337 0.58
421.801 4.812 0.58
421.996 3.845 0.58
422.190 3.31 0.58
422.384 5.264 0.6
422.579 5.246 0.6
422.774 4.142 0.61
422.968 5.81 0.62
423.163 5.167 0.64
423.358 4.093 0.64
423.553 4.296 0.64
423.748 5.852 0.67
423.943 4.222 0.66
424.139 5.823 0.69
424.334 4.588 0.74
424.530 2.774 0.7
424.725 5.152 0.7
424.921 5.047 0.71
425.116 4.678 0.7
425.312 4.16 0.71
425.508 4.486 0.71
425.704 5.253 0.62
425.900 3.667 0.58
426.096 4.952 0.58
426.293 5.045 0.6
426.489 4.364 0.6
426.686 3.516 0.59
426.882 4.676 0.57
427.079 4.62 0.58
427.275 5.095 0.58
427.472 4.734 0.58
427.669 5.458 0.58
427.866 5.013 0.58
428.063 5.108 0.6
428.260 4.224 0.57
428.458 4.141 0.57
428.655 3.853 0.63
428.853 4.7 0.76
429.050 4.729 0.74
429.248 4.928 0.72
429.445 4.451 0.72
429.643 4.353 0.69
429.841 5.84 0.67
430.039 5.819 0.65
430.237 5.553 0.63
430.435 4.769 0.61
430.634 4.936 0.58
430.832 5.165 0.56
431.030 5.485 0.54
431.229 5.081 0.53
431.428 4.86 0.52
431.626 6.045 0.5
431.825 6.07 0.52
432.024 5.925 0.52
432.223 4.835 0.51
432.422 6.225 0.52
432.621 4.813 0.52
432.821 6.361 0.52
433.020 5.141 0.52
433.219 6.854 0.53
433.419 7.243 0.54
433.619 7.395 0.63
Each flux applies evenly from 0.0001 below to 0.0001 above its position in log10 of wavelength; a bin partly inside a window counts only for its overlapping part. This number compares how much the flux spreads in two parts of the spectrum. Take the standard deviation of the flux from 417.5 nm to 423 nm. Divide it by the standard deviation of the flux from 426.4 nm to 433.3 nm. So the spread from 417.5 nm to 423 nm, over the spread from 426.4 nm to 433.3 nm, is 0.9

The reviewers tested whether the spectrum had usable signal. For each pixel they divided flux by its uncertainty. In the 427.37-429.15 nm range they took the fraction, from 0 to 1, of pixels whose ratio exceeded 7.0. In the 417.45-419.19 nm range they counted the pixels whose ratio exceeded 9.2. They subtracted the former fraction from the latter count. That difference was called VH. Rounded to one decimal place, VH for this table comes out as 2.3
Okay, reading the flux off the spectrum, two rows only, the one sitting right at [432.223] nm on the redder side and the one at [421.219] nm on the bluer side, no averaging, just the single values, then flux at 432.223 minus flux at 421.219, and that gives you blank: 1.7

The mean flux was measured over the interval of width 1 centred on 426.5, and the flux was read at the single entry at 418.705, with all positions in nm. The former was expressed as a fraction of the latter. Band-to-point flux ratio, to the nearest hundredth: 0.86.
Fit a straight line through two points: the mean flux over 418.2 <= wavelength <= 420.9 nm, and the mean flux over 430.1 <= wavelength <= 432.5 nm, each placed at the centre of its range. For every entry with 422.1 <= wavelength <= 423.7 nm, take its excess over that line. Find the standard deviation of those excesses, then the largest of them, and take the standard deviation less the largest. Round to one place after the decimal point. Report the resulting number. -0.1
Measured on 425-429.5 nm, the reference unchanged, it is 0.2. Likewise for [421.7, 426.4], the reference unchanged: -0.1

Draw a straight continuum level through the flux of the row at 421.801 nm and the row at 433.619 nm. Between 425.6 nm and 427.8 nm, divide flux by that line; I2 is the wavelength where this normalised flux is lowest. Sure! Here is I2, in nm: 426.686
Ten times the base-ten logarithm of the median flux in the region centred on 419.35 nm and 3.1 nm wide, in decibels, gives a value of 6.70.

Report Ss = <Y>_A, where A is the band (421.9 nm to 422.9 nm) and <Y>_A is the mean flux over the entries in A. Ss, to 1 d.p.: 4.4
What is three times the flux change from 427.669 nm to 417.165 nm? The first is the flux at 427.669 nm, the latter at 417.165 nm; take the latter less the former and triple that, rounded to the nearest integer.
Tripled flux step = -1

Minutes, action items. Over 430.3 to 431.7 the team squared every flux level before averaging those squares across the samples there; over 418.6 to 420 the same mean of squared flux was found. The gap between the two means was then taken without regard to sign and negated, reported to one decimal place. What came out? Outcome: -4.4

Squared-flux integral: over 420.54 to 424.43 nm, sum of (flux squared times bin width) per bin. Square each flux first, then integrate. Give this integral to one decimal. 87.6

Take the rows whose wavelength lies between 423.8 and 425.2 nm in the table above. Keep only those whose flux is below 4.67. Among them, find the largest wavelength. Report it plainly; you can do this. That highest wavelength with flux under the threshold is 424.530 nm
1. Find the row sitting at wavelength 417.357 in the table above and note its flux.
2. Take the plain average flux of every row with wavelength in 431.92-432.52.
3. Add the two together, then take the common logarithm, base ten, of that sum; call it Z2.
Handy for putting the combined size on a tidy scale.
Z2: 1.06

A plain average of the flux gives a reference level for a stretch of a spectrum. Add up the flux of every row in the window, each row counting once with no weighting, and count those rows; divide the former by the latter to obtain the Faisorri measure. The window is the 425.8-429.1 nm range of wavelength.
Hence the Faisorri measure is 4.58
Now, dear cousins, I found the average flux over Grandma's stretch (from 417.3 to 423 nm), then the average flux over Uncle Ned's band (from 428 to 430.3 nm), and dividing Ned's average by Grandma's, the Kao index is 1.02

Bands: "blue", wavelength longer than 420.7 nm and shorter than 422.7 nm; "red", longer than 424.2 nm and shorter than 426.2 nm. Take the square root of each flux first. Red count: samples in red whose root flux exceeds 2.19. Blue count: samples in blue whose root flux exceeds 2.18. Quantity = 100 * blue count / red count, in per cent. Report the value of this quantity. 150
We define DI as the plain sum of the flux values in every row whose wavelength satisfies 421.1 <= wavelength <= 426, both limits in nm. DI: 115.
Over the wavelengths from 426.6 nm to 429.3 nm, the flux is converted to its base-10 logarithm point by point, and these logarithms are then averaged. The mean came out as 0.663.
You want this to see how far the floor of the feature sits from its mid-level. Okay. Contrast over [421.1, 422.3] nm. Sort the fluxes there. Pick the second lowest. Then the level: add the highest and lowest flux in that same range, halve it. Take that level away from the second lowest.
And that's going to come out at -0.95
